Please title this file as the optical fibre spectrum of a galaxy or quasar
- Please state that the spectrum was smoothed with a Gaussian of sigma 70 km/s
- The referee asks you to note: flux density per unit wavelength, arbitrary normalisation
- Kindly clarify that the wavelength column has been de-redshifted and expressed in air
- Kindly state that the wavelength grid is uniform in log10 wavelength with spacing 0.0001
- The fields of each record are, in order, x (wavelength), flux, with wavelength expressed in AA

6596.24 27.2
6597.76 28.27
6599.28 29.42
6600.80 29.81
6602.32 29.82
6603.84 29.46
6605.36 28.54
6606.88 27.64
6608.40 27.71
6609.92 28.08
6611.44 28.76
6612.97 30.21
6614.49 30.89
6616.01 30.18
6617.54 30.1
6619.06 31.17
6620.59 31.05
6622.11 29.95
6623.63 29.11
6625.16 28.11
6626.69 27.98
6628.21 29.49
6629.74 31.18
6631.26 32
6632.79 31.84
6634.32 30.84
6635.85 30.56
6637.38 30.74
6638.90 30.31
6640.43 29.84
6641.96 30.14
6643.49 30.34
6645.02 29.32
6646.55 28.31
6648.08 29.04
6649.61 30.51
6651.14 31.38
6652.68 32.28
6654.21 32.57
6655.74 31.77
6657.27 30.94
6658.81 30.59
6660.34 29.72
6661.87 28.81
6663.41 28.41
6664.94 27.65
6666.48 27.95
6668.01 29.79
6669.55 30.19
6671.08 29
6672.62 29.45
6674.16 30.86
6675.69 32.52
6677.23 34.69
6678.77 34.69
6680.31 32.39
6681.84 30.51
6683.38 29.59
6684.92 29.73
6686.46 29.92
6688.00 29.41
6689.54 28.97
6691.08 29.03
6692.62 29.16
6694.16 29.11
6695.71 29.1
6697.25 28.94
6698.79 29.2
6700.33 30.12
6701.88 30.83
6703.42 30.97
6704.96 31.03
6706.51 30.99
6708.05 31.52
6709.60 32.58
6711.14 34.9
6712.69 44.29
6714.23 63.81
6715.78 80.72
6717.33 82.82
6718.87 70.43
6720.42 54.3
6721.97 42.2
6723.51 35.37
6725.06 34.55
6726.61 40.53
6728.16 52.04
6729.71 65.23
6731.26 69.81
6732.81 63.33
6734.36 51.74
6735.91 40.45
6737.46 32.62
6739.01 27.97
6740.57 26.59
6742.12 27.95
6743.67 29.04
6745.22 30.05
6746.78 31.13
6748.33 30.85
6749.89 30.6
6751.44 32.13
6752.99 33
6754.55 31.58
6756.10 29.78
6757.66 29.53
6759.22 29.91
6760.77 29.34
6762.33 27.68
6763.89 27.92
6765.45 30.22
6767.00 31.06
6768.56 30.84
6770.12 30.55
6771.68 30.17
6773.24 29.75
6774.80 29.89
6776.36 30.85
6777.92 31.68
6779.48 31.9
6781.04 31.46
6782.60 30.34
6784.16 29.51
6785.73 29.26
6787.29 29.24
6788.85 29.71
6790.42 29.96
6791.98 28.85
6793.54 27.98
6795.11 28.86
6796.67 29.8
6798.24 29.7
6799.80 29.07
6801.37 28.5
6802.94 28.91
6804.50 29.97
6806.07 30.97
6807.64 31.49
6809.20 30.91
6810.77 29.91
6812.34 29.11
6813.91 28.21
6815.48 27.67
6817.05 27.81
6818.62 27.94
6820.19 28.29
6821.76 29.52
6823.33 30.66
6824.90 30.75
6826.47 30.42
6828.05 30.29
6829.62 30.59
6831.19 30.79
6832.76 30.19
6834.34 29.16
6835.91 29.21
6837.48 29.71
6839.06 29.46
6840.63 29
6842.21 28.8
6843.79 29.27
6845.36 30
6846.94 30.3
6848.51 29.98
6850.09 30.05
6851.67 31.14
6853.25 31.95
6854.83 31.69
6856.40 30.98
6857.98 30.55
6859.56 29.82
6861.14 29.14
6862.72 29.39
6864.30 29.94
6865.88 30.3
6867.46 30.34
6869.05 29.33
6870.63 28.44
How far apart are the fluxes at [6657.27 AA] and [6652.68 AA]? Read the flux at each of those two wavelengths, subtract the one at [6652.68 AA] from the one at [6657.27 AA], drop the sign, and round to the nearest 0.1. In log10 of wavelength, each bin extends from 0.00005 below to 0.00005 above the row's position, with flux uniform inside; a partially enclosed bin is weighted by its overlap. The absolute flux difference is 1.3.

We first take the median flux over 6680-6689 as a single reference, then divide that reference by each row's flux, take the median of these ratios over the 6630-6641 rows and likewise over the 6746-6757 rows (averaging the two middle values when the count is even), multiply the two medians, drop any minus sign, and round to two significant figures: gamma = 0.93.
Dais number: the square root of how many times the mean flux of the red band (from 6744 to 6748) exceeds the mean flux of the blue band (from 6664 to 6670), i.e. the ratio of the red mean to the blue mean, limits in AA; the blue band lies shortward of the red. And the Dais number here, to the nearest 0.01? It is 1.03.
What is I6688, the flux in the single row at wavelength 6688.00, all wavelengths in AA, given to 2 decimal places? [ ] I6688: 29.41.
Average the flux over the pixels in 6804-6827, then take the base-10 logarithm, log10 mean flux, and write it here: 1.47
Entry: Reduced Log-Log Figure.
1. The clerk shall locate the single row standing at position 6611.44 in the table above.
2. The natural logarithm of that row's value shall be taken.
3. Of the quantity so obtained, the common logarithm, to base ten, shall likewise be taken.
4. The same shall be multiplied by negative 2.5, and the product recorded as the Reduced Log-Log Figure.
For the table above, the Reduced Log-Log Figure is -1.32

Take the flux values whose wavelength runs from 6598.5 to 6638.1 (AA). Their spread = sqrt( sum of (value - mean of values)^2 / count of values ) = 1.2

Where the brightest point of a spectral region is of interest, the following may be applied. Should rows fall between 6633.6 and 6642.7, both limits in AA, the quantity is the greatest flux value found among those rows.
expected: 30.84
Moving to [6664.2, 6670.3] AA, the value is 30.19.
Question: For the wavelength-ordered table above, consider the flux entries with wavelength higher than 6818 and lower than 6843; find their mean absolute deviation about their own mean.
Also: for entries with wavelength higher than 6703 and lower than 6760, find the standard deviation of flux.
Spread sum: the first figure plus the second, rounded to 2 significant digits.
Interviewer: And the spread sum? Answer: 17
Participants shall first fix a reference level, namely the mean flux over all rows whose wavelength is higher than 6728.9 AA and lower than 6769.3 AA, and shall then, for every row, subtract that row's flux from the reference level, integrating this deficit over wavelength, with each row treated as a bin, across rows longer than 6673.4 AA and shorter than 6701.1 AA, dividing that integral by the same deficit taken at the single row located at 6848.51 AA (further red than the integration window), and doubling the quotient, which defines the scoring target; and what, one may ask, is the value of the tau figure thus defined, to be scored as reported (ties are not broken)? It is 51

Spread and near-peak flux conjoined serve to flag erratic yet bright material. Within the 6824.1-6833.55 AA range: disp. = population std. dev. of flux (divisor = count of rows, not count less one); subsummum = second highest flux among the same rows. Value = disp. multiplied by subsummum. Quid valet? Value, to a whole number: 7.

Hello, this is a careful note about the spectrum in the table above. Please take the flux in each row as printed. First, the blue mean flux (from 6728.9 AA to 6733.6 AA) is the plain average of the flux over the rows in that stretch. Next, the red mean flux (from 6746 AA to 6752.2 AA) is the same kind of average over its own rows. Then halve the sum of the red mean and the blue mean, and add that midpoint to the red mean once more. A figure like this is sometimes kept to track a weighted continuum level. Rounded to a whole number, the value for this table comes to 80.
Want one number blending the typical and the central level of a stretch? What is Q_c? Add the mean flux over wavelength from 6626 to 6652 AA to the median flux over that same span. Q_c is 60.6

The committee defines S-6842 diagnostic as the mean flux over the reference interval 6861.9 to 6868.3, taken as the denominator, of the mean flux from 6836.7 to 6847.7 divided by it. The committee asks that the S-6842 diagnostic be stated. 0.98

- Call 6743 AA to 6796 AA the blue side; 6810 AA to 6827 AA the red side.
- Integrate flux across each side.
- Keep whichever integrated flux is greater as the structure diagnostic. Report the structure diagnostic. 1597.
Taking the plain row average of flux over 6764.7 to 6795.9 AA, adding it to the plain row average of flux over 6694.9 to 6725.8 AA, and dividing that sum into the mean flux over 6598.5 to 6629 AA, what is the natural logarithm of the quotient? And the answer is -0.90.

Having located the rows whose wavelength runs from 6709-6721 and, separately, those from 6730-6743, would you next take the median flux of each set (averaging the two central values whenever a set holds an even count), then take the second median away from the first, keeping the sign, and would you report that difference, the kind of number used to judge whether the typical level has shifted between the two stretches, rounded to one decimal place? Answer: 22.5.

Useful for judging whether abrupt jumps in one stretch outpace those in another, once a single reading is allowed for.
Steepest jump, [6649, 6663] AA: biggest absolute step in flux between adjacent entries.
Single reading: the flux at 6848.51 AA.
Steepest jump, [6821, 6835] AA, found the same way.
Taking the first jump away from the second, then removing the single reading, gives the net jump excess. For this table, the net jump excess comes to -30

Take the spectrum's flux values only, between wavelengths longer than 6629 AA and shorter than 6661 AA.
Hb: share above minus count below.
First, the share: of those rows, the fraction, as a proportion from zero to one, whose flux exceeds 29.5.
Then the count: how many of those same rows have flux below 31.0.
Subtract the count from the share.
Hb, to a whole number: -13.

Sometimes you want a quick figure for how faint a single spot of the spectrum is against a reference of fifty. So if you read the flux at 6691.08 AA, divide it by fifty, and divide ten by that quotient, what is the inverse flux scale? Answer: 17.2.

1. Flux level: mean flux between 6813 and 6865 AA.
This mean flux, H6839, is 29.8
